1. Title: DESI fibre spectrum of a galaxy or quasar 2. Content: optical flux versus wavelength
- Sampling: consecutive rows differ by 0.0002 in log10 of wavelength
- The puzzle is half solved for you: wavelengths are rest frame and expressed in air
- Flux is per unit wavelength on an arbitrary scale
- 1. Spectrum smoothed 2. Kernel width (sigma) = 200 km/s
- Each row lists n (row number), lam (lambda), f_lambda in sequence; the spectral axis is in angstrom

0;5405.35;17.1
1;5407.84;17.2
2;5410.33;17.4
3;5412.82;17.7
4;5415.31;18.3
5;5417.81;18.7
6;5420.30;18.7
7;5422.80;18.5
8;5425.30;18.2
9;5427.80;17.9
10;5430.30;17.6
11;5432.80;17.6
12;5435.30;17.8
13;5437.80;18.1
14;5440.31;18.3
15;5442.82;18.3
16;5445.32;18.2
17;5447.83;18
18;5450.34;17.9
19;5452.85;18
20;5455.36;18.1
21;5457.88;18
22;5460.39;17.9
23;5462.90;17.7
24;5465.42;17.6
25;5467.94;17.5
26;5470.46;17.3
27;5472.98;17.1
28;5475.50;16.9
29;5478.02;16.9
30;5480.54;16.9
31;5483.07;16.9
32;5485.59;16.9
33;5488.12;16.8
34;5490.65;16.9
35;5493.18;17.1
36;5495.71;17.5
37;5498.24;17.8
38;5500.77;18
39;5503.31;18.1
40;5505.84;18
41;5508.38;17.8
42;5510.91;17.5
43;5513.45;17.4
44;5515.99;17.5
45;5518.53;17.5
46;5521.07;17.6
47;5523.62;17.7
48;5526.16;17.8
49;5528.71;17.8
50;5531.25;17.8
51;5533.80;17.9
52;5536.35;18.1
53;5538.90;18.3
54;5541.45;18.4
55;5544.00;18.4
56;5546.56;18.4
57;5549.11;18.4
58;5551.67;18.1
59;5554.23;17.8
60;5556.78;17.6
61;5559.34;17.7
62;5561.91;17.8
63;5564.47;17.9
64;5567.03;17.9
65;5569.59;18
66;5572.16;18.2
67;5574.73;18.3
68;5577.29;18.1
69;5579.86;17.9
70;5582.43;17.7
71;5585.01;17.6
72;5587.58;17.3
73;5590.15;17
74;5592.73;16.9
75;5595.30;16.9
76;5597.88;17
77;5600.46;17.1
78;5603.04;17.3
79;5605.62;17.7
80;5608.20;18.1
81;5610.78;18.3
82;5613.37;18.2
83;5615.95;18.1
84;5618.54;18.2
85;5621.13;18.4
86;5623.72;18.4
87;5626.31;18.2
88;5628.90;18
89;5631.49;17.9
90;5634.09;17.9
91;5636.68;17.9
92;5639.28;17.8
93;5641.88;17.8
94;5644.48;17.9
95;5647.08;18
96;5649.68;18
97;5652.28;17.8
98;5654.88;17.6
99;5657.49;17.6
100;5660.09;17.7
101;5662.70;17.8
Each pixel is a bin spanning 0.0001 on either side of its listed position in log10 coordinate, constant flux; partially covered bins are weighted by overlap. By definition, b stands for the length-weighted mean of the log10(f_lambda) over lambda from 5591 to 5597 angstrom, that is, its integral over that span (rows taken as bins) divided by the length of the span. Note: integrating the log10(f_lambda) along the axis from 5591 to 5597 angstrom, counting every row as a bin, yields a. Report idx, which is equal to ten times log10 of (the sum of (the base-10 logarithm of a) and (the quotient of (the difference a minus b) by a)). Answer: 2.31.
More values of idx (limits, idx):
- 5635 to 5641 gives 2.33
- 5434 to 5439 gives 2.04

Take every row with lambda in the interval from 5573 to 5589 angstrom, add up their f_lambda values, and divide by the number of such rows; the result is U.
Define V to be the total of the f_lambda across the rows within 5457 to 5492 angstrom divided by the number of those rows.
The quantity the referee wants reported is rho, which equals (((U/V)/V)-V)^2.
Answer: 295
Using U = 17.8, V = 17.2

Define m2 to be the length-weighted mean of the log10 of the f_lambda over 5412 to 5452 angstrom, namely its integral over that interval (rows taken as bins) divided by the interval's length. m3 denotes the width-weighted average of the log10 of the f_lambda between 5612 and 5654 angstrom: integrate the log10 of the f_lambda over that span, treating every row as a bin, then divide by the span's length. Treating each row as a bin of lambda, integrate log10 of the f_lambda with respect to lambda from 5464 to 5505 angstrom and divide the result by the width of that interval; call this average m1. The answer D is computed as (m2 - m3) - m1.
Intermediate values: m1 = 1.24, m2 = 1.26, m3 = 1.256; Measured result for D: -1.23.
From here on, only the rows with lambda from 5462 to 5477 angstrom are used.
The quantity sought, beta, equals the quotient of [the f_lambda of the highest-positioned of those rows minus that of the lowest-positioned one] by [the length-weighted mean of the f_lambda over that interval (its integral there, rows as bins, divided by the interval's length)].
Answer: -0.05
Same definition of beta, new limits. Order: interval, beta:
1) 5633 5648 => 0.01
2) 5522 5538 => 0.02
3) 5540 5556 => -0.03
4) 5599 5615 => 0.06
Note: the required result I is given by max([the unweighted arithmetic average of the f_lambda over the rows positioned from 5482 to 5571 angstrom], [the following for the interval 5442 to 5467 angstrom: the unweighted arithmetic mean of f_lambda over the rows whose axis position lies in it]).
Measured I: 18.0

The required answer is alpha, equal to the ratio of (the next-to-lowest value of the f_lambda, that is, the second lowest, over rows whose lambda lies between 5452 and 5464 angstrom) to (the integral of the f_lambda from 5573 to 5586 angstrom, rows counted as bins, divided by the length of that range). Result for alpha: 1.00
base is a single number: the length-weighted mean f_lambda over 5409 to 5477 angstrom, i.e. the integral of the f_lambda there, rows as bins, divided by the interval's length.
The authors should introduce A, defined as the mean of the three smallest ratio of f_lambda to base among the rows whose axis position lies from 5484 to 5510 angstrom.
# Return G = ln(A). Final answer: -0.06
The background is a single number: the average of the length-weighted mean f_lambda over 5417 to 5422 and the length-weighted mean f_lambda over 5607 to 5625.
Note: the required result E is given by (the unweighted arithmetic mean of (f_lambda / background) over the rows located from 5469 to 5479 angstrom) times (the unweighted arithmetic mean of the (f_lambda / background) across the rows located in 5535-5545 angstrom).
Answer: 0.92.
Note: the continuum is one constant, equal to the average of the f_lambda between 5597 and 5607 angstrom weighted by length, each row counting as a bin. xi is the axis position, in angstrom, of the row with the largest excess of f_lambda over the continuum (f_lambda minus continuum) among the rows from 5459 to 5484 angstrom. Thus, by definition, 5460.39 angstrom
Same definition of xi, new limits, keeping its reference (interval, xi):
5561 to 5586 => 5574.73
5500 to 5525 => 5503.31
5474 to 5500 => 5498.24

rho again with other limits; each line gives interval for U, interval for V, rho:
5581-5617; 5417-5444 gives 328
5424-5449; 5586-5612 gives 299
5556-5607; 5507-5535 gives 310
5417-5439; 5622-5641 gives 323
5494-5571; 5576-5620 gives 308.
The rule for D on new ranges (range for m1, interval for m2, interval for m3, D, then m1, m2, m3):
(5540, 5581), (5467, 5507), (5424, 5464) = -1.27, 1.26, 1.24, 1.255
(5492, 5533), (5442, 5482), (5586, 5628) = -1.25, 1.25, 1.25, 1.248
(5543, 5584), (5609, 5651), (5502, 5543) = -1.25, 1.26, 1.26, 1.251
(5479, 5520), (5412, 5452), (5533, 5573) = -1.24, 1.24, 1.26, 1.257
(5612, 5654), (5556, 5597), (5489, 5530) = -1.25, 1.26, 1.25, 1.246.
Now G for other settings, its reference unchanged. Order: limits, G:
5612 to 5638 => 0.00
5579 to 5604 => -0.06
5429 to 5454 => -0.01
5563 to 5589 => -0.02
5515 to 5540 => -0.02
